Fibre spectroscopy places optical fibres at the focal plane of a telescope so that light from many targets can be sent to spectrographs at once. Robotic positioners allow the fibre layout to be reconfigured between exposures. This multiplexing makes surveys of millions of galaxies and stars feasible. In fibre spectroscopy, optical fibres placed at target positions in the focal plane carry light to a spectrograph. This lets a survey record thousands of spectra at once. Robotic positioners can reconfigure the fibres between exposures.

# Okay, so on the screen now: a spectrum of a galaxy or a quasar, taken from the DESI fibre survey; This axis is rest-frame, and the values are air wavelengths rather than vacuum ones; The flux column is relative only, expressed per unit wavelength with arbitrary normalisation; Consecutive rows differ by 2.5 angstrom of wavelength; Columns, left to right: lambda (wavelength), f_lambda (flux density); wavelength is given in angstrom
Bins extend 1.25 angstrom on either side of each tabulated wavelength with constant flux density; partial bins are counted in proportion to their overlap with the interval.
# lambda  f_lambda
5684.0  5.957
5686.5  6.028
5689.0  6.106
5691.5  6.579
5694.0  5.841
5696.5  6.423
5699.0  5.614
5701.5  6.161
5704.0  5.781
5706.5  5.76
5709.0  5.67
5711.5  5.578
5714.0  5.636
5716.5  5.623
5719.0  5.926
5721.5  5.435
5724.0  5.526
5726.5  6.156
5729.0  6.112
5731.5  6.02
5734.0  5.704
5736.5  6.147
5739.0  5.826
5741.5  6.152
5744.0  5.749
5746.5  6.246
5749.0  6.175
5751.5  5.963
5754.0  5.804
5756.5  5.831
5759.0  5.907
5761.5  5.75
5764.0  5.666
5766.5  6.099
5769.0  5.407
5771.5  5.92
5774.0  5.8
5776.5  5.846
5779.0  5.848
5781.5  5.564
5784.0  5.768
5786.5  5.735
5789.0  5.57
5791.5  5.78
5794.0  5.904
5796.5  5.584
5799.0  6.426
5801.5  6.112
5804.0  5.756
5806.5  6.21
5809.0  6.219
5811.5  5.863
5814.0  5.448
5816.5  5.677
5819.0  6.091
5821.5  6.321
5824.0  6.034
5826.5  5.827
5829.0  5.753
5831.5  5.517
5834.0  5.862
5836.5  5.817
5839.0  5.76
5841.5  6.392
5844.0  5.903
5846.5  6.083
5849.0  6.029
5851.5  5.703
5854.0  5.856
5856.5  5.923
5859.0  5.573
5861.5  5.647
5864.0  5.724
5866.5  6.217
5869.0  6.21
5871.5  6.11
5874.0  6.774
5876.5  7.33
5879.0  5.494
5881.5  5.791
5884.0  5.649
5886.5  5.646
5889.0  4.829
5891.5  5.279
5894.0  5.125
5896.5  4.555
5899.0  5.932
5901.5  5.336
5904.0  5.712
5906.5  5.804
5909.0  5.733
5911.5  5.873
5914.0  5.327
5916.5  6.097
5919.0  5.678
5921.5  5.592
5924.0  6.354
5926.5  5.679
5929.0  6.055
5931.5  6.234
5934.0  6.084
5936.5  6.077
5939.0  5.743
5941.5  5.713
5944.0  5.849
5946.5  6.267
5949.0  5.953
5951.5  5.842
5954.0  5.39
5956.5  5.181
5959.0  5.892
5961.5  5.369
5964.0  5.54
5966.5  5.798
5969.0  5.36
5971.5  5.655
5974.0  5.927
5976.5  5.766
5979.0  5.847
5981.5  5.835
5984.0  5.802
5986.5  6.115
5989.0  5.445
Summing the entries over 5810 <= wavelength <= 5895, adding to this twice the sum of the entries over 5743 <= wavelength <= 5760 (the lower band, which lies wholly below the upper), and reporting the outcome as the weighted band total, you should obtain 283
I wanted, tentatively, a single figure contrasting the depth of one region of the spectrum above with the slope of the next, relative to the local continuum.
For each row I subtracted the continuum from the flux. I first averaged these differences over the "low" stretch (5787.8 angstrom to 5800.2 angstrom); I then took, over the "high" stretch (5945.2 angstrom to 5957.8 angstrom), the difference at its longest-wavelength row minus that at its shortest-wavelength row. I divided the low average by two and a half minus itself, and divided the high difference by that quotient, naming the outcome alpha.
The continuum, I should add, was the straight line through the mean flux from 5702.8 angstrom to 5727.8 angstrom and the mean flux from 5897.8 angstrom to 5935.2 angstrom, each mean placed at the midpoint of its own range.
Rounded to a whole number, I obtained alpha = -28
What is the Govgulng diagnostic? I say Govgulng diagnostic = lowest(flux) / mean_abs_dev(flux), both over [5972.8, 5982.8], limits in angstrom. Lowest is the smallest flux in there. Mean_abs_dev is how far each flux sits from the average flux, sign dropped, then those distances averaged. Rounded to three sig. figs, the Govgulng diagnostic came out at 133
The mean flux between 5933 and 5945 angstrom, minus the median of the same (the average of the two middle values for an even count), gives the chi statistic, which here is 0.04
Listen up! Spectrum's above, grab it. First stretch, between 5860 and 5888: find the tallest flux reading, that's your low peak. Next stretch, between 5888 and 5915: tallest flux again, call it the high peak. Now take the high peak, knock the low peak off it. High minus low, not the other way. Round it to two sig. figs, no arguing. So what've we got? -1.4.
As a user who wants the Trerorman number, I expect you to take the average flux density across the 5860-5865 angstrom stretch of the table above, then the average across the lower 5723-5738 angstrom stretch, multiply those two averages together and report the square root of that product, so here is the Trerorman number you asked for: 5.81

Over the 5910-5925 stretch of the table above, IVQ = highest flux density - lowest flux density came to 1.03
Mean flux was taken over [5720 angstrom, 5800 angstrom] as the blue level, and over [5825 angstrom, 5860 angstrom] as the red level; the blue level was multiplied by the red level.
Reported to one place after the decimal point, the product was 34.3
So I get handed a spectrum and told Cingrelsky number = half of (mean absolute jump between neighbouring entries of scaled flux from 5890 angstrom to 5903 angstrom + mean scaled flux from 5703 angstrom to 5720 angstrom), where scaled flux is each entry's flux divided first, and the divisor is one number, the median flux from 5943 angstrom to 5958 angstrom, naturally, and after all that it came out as 0.546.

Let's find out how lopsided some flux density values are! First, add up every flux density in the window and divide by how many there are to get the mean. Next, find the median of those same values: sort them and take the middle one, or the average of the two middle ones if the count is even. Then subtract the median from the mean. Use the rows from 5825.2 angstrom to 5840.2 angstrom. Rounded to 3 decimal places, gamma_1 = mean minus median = -0.032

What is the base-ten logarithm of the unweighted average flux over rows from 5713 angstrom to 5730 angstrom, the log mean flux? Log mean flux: 0.761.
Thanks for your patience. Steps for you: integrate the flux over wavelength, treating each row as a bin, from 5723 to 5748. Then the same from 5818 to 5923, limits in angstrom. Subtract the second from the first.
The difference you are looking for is -461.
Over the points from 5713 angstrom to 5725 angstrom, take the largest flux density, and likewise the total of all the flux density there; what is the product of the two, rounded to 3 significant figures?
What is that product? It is 167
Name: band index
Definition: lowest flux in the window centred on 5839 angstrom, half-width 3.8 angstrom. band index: 5.76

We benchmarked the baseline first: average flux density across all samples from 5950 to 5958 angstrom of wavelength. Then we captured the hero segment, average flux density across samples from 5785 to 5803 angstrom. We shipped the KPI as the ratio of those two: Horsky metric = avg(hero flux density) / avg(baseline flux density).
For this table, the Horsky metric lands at 1.07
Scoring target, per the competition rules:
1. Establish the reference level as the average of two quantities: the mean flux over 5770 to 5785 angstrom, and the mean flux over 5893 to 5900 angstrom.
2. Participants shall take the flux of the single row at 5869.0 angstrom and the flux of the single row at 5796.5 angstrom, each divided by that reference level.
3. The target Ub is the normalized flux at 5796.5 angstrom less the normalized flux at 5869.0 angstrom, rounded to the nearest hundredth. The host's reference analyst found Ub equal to -0.11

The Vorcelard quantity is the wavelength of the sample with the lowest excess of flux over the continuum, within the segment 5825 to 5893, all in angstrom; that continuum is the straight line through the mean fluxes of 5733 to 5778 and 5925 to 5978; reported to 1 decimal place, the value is 5889.0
